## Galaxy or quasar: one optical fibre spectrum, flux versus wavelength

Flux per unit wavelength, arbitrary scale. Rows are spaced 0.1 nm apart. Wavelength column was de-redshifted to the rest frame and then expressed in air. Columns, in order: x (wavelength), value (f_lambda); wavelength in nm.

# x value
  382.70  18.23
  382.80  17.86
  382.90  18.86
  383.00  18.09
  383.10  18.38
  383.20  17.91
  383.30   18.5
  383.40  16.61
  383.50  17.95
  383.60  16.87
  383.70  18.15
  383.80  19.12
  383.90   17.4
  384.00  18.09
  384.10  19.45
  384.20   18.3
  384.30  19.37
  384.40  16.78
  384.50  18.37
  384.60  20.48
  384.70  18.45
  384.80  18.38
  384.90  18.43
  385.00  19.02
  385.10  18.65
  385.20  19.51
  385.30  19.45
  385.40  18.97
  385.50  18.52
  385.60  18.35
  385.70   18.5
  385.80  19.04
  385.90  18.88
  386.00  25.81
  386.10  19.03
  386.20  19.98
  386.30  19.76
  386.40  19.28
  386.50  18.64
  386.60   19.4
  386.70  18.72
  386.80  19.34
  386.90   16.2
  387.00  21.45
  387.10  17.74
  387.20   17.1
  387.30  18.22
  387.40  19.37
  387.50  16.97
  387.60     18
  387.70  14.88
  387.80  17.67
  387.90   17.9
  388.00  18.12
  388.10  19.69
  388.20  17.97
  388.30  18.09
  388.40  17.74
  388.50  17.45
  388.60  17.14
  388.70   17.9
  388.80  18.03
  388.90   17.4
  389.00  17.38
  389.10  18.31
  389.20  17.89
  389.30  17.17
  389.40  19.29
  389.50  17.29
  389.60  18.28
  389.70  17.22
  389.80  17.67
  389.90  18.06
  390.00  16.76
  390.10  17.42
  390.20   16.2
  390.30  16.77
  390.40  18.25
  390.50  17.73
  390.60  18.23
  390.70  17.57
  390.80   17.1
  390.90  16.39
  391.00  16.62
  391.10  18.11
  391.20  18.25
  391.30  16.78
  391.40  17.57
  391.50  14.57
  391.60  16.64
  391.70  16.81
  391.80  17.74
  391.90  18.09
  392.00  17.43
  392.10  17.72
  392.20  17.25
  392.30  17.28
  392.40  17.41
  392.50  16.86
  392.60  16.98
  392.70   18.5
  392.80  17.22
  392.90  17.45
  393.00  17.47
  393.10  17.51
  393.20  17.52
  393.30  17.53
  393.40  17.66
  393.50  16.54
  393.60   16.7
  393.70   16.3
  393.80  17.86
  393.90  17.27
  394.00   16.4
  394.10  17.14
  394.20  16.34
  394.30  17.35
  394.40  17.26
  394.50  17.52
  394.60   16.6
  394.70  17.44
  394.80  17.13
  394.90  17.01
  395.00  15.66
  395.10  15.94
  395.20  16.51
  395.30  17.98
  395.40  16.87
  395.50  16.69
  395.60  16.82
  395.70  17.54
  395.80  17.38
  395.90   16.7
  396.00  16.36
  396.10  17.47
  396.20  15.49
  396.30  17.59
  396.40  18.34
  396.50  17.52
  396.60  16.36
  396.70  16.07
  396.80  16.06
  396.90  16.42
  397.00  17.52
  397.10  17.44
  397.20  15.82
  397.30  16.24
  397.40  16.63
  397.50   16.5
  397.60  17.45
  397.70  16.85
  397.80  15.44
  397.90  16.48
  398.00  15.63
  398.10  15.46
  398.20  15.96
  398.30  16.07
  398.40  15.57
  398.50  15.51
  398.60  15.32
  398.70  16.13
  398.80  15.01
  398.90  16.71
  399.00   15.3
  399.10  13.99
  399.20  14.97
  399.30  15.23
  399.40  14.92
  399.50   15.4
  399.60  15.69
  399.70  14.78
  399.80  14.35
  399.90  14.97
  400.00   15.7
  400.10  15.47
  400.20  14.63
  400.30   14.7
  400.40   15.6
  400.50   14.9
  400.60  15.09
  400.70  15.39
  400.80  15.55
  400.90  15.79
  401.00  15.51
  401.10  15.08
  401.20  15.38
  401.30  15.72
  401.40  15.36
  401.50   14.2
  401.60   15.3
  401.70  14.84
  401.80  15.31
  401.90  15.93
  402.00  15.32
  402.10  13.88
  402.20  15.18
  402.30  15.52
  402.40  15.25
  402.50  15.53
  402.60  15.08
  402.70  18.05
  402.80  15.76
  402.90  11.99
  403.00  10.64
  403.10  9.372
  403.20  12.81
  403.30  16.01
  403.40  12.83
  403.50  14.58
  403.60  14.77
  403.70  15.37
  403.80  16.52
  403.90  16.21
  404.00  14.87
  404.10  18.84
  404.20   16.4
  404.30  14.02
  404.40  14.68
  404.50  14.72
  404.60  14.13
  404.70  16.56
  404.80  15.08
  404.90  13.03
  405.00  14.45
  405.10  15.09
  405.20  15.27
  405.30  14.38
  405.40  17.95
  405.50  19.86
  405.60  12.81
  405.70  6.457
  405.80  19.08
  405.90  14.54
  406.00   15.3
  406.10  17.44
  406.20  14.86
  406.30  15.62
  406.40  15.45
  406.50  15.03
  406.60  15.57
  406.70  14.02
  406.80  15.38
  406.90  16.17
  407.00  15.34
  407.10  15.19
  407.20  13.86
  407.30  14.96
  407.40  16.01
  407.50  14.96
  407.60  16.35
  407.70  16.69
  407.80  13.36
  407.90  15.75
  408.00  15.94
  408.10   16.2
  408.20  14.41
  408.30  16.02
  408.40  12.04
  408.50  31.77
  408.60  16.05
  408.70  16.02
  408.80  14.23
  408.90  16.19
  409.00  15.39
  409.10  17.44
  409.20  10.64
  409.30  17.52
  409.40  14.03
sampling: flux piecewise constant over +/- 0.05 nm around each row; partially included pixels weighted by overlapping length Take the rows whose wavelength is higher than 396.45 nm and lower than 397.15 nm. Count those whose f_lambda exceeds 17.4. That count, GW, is 3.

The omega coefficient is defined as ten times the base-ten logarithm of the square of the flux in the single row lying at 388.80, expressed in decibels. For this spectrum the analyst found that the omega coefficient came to 25.1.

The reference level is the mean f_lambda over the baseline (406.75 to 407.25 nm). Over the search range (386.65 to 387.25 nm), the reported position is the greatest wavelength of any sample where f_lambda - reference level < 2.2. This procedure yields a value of 387.20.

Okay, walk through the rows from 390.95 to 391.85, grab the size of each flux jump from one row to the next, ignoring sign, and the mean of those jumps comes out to 1.26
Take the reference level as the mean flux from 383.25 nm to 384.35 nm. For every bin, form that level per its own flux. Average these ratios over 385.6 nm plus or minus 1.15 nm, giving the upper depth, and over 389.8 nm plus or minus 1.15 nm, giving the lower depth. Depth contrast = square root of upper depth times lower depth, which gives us 0.99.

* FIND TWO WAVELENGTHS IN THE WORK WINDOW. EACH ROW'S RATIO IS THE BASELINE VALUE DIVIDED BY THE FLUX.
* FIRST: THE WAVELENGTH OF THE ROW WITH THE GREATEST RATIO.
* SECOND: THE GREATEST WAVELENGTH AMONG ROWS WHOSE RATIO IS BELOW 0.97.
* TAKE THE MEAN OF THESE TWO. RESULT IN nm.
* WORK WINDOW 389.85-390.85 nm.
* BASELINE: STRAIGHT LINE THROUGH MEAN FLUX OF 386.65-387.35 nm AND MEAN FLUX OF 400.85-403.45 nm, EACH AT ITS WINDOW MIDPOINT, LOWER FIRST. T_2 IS 390.40 nm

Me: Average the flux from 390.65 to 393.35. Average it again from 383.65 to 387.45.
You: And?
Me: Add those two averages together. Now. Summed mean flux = 36.2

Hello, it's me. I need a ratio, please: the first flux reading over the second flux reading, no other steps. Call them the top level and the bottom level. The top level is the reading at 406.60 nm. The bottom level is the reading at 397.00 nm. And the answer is 0.89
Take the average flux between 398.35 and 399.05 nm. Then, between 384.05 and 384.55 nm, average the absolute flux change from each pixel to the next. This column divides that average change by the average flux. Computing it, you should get 0.10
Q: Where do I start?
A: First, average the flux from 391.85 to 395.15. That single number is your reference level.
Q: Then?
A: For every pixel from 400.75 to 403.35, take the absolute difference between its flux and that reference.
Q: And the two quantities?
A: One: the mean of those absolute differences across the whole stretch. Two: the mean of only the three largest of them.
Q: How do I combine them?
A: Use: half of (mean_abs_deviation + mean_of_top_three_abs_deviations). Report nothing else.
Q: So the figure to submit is 4.5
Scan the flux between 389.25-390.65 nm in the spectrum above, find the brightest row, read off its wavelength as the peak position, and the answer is 389.40 nm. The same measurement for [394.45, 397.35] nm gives 396.40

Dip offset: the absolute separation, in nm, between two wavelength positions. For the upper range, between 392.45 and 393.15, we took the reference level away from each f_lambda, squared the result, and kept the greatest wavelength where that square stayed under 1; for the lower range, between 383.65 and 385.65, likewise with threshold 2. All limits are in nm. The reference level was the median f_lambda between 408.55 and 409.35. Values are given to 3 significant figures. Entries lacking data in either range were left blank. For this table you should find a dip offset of 8.20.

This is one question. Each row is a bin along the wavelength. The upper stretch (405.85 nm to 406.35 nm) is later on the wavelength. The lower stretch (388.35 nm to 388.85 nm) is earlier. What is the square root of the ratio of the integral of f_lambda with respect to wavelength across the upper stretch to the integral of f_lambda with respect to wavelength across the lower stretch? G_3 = 0.94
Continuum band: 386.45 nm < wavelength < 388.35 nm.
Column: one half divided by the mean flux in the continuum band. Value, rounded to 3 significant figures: 0.0275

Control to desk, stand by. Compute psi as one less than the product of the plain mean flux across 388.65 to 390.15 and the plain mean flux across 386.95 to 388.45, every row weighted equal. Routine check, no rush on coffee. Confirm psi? 319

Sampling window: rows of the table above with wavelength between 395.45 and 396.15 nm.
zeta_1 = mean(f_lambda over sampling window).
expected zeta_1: 17.0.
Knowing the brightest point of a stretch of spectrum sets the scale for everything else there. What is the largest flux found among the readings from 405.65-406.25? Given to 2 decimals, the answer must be 19.08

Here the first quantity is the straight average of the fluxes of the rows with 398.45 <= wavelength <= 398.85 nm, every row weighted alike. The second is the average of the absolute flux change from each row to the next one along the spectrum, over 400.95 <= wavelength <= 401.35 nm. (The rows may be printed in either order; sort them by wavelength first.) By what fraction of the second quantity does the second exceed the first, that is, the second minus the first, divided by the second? -42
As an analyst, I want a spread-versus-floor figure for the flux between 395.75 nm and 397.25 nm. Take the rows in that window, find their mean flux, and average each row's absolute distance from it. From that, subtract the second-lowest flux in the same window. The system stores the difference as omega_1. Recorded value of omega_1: -15.1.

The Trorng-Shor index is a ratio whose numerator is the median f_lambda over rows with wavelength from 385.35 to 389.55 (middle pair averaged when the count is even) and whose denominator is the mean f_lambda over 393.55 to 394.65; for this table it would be 1.070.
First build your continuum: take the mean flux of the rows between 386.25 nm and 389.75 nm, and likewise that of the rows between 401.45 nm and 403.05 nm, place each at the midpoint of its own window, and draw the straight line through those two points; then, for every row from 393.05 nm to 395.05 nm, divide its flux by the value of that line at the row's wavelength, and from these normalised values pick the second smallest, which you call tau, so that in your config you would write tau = 0.970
